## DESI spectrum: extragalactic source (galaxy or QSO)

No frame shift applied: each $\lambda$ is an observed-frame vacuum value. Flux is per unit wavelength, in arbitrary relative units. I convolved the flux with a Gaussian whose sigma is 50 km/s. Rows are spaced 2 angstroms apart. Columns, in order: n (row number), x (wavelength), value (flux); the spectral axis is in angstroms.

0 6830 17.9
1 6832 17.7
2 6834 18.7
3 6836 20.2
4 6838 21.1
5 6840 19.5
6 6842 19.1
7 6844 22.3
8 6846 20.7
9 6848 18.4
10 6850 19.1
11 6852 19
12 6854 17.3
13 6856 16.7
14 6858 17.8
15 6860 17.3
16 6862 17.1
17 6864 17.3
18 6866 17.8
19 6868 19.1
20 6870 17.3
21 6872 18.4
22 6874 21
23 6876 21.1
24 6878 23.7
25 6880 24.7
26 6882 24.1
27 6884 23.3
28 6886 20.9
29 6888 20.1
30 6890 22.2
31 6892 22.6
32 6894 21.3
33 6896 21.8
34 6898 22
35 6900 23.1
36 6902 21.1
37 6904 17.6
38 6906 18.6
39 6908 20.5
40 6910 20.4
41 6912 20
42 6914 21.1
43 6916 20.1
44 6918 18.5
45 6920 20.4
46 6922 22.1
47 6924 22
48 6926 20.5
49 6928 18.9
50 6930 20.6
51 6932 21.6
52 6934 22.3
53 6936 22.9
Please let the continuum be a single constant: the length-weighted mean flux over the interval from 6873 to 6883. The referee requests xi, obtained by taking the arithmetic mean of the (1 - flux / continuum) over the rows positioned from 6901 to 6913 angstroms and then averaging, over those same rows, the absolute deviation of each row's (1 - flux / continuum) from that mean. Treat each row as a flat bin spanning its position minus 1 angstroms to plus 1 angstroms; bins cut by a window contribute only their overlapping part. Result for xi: 0.047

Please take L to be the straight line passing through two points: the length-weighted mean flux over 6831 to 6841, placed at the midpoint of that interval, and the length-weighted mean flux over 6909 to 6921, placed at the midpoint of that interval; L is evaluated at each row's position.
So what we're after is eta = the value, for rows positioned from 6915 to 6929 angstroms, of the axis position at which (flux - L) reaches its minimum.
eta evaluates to 6918 angstroms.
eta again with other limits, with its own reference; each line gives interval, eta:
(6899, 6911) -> 6904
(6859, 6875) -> 6862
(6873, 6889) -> 6888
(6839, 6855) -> 6854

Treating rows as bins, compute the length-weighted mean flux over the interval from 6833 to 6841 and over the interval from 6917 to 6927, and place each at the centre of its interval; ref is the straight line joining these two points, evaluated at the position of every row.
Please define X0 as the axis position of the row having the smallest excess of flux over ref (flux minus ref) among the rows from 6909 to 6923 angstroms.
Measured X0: 6918 angstroms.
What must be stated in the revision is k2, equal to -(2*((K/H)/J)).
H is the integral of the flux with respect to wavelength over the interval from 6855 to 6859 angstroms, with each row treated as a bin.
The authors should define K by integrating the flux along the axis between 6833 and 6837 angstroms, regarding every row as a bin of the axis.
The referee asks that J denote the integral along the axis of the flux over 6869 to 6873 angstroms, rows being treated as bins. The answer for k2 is -0.0316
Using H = 69.0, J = 71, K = 78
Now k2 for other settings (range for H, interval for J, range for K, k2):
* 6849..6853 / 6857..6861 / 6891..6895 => -0.0328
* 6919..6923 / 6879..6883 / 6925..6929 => -0.0190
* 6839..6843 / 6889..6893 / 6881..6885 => -0.0274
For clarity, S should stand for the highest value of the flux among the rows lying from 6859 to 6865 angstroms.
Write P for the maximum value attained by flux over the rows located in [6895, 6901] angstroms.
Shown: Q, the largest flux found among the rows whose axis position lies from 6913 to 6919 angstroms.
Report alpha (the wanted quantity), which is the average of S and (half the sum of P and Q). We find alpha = 19.7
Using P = 23.1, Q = 21.1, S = 17.3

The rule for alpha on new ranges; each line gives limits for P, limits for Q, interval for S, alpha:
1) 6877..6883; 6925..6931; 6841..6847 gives 22.5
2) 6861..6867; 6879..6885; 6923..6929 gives 21.6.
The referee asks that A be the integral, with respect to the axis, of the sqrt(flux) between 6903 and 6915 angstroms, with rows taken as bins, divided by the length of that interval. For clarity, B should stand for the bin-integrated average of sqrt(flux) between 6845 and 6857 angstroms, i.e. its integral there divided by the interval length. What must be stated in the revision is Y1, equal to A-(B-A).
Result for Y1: 4.57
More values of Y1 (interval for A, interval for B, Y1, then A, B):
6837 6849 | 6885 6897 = 4.35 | 4.49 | 4.6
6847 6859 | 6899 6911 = 4.00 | 4.25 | 4.5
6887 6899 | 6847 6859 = 5.06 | 4.65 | 4.2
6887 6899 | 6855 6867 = 5.14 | 4.65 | 4.2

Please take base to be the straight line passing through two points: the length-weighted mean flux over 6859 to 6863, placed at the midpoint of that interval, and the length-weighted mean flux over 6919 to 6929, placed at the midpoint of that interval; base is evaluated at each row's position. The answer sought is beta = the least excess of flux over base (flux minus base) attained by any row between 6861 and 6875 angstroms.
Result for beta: 0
